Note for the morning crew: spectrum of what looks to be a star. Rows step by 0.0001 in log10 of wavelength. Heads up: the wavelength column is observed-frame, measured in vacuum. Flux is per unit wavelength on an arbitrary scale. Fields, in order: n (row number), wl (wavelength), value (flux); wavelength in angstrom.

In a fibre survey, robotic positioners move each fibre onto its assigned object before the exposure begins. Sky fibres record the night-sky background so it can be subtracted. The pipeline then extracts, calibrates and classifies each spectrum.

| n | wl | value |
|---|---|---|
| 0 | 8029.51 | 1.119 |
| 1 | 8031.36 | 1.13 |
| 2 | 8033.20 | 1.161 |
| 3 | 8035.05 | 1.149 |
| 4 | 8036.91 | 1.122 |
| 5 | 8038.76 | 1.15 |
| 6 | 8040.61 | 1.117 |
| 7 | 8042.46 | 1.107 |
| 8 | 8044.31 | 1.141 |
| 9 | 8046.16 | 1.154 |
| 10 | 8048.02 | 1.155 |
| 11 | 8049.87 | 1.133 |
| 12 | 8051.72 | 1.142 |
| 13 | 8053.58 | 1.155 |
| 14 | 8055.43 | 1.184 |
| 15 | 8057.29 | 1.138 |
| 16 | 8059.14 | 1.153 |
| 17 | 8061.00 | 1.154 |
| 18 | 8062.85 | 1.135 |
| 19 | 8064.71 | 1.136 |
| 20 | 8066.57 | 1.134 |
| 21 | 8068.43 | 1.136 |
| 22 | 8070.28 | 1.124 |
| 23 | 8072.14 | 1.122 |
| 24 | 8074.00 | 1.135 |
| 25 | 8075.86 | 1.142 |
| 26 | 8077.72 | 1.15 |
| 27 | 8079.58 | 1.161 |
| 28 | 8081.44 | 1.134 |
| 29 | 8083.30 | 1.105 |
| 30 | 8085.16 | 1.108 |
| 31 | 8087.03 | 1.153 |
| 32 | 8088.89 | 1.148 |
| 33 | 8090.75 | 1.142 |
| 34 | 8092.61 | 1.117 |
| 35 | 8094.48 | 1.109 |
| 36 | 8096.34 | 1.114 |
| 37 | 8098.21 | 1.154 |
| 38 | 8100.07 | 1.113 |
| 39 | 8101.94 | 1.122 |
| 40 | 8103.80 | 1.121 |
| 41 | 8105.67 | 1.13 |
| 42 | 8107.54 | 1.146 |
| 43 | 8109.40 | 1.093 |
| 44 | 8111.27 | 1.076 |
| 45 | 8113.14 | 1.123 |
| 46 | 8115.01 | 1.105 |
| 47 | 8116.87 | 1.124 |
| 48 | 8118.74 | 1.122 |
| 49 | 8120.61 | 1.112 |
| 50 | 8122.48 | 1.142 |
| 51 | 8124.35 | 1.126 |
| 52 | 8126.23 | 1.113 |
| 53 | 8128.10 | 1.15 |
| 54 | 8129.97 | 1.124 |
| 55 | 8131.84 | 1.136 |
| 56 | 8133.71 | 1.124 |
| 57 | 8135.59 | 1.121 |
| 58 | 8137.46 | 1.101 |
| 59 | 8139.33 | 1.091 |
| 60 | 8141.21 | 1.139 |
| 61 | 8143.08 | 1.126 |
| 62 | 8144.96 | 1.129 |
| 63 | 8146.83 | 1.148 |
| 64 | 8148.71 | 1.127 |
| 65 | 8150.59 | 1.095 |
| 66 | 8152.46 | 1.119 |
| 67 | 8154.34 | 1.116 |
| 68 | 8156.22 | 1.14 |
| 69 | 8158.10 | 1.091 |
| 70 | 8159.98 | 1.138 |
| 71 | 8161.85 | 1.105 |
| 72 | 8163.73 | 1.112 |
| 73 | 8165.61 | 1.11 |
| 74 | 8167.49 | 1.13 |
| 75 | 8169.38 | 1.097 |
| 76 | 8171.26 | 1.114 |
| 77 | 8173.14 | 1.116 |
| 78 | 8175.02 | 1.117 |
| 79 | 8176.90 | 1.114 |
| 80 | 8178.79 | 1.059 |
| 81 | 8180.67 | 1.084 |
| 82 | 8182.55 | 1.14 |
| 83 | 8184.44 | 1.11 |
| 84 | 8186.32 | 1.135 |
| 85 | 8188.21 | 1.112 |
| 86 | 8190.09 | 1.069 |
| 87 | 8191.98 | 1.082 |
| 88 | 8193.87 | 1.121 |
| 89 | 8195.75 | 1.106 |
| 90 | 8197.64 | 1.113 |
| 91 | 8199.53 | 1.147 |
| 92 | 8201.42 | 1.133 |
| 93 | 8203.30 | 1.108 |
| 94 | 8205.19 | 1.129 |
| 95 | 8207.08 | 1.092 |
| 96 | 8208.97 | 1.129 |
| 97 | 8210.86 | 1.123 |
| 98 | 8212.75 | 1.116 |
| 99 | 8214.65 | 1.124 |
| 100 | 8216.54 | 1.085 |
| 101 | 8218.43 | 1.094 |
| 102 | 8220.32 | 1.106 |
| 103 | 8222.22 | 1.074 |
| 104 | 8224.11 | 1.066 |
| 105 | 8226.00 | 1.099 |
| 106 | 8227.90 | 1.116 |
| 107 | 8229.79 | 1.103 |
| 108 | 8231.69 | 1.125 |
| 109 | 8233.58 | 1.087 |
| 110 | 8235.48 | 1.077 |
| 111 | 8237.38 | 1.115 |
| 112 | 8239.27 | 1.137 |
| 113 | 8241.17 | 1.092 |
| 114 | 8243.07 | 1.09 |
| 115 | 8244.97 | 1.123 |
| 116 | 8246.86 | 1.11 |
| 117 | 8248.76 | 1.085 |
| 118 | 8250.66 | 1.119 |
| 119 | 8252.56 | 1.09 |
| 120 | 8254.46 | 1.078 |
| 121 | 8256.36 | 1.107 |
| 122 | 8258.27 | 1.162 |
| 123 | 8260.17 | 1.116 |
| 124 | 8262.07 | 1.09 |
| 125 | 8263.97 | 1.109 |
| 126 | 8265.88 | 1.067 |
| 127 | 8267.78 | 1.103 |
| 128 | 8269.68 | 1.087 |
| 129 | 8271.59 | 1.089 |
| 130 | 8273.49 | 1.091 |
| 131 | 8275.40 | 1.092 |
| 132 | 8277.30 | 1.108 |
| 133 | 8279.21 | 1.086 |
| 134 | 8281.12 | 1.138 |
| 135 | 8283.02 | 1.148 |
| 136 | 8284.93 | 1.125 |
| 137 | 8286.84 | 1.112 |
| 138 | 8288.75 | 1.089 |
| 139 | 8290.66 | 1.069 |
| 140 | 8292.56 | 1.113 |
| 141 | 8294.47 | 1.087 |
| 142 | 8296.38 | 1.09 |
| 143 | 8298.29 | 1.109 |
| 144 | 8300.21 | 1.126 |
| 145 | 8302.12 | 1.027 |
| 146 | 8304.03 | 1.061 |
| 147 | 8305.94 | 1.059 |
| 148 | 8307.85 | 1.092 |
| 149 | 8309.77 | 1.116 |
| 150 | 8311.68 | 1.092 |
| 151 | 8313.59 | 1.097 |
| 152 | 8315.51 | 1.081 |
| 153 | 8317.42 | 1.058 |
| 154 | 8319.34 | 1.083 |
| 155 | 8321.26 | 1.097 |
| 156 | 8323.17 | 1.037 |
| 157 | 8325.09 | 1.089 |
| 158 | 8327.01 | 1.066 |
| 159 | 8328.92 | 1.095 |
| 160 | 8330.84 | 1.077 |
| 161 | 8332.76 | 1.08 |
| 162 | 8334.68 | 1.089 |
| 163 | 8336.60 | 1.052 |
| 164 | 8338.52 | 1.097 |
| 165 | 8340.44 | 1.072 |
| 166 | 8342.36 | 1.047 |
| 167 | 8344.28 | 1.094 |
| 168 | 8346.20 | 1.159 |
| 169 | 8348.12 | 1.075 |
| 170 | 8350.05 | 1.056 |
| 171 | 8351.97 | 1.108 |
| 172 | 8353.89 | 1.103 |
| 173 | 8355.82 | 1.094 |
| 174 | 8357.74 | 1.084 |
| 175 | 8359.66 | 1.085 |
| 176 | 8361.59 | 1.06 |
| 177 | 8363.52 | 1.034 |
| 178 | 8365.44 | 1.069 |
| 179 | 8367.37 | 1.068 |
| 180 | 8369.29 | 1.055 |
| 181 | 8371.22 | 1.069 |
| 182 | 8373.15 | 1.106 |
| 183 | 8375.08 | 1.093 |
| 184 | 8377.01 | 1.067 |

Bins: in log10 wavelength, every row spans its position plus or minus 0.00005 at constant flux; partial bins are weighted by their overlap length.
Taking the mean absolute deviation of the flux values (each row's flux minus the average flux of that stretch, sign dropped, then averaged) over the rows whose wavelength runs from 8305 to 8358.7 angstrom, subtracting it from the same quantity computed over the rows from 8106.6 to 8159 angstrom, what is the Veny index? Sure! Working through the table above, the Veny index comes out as -0.0029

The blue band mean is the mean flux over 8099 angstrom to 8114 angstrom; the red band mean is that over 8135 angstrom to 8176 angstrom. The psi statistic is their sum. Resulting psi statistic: 2.23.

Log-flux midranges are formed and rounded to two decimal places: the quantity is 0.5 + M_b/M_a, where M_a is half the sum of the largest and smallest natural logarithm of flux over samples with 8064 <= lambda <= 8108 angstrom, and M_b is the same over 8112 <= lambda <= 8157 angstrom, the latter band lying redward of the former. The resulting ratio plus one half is 1.41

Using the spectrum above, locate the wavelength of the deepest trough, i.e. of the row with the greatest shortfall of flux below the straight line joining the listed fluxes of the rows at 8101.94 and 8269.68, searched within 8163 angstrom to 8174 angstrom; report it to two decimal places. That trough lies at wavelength 8169.38 angstrom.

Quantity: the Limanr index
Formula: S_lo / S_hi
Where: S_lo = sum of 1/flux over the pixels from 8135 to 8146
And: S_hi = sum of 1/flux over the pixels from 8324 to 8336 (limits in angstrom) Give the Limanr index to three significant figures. 0.969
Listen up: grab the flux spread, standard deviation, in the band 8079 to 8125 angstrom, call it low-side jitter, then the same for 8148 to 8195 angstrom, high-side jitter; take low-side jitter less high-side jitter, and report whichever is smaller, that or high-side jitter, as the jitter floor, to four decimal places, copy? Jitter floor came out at -0.0009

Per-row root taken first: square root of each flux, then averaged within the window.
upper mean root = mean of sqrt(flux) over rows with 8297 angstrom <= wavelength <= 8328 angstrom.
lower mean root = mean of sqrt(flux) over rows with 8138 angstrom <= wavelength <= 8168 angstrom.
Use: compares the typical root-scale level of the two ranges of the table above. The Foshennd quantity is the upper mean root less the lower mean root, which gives -0.019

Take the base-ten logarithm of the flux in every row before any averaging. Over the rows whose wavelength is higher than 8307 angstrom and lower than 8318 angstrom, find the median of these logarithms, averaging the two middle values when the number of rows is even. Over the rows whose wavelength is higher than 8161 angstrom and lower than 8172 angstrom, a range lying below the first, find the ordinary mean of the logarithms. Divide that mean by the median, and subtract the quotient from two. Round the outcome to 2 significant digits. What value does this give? 0.80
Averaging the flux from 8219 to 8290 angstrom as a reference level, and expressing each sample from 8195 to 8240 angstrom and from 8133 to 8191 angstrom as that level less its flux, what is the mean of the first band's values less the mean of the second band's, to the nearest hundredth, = 0.01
